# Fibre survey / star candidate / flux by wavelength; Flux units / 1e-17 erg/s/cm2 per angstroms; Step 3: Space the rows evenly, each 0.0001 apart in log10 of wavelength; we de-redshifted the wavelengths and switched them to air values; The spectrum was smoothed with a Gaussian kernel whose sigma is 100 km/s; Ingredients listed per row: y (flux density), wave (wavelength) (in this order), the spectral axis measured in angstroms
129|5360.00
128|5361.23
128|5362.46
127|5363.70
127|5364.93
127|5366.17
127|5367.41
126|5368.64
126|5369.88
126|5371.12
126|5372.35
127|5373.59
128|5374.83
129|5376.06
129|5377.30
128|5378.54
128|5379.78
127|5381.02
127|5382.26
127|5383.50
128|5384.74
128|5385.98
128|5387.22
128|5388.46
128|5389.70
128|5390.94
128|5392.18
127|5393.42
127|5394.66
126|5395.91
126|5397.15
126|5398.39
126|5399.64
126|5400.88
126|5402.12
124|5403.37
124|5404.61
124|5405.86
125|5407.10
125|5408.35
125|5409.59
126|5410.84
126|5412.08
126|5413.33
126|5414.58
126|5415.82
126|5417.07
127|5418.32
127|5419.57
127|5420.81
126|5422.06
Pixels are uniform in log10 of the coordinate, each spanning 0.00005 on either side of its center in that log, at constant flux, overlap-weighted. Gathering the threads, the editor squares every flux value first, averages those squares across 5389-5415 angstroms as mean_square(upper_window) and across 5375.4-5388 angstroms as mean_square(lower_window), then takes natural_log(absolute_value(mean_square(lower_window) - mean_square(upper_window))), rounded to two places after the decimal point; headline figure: 6.20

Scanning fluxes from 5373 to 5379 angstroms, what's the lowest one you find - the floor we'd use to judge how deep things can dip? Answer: 127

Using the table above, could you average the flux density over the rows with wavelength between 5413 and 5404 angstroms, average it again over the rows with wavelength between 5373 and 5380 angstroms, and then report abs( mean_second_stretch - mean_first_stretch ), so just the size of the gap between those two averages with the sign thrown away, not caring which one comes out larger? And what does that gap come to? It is 3.2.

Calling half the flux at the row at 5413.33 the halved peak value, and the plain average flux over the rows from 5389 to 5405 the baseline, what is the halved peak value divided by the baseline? 0.499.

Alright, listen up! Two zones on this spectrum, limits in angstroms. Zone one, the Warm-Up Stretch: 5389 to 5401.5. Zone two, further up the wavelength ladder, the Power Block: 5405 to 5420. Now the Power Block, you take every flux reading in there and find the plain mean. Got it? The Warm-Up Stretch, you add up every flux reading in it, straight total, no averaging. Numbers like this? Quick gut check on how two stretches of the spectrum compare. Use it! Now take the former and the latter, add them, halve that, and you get 697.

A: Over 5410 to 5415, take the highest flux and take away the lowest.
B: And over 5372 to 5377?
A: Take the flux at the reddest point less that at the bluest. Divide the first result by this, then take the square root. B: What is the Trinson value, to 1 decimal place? 0.0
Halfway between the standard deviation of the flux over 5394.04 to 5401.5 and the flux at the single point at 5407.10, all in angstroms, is 62.7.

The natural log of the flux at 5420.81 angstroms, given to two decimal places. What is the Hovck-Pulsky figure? 4.84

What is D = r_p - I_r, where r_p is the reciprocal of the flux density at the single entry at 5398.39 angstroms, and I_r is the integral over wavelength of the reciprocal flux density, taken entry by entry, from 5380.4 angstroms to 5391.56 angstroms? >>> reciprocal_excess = -0.08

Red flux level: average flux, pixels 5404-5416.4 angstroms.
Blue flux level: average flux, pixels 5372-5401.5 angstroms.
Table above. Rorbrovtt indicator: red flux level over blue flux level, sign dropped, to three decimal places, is 0.984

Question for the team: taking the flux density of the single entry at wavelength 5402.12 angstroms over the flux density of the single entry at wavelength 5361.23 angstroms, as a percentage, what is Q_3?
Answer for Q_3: 98.4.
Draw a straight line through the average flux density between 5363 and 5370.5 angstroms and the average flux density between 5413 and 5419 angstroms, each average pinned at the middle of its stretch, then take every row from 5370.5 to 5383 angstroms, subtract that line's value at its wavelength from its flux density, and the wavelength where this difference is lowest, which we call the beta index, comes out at 5371.12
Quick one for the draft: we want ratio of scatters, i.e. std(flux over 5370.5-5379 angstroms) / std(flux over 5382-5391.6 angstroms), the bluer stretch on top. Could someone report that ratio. 2.7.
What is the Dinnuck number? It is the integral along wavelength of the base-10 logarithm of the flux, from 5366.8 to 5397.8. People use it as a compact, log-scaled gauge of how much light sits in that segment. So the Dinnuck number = 65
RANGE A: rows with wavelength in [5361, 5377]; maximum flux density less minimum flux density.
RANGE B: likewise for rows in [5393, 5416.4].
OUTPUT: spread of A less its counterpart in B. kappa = 0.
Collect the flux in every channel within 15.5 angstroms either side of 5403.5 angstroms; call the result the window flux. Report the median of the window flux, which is 126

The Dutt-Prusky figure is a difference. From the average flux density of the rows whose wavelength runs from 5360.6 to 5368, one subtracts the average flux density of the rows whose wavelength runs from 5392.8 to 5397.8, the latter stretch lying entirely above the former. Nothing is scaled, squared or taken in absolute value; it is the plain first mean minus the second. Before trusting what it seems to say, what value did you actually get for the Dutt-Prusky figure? 0.8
